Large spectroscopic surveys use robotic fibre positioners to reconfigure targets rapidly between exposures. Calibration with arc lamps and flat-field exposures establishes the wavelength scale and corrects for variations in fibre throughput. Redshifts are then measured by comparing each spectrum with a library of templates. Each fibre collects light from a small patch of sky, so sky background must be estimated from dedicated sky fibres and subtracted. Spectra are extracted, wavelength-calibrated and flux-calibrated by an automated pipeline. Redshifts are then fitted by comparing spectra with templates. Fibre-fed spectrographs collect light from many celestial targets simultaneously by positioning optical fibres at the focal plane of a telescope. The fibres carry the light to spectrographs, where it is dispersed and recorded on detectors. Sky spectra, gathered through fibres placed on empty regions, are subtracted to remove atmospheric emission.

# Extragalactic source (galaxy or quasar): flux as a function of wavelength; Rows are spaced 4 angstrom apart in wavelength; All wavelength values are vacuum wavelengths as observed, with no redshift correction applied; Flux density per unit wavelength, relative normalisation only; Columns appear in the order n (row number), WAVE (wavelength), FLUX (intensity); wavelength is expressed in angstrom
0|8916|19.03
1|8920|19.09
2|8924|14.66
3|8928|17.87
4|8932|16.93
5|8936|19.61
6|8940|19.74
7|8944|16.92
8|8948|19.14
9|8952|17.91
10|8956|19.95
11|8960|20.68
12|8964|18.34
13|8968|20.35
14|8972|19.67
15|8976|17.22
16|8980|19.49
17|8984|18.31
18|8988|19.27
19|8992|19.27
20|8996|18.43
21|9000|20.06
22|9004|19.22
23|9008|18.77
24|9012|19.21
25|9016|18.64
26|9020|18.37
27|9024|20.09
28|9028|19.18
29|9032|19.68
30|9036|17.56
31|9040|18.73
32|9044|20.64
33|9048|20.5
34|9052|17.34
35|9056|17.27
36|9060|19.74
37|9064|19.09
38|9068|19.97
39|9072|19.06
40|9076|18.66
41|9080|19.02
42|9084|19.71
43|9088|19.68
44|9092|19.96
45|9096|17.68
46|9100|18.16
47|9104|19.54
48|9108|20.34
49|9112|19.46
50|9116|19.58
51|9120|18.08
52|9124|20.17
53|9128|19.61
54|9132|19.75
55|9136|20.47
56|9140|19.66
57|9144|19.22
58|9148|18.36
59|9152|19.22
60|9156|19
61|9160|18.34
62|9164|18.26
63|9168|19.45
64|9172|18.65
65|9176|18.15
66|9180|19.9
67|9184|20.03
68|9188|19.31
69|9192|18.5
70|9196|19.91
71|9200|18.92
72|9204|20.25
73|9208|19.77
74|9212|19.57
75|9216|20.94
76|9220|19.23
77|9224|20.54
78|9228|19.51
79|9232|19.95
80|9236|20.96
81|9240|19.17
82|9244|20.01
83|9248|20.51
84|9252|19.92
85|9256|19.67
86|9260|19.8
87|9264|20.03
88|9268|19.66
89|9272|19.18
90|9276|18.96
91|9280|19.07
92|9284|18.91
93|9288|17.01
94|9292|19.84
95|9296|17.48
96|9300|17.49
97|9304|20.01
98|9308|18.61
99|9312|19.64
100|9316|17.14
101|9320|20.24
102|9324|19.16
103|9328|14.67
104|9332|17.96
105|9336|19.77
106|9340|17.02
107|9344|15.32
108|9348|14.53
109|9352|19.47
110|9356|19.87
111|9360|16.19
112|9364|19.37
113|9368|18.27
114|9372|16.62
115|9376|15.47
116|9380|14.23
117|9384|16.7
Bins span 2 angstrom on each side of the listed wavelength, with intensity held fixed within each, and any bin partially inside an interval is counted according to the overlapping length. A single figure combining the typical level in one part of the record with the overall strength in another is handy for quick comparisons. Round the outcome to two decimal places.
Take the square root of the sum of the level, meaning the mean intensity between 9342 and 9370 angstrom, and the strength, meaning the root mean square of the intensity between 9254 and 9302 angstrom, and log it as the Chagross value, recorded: 6.04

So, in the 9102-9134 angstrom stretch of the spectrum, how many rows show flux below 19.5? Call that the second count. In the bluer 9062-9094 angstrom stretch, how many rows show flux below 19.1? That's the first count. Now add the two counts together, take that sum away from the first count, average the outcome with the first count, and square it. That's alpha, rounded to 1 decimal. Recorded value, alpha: 1.0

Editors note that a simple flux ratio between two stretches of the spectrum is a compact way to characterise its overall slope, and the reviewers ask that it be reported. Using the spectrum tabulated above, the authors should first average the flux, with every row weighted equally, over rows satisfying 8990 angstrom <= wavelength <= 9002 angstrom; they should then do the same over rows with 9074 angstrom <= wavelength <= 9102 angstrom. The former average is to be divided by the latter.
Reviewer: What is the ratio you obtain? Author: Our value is 1.01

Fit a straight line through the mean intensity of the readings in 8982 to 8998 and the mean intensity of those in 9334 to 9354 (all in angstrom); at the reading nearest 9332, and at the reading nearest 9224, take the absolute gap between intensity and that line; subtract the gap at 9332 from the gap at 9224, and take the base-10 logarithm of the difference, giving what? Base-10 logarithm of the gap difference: 0.3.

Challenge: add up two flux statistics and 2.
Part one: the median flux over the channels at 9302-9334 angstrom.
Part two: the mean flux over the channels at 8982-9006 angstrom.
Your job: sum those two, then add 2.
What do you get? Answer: 40.0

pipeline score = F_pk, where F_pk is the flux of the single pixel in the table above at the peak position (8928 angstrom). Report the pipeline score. 17.87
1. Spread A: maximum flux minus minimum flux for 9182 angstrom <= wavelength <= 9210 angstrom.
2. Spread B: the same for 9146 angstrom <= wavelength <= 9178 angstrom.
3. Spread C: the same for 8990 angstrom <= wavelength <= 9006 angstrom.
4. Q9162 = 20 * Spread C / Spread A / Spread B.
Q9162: 14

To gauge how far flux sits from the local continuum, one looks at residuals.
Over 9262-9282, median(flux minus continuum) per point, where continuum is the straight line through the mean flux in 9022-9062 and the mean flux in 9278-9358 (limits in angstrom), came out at 0.9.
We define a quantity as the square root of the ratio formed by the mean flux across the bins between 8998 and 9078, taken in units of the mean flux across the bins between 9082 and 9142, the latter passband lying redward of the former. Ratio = 0.99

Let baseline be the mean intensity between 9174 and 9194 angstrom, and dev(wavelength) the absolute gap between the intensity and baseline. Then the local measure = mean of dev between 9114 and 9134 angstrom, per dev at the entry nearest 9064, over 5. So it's 1.6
